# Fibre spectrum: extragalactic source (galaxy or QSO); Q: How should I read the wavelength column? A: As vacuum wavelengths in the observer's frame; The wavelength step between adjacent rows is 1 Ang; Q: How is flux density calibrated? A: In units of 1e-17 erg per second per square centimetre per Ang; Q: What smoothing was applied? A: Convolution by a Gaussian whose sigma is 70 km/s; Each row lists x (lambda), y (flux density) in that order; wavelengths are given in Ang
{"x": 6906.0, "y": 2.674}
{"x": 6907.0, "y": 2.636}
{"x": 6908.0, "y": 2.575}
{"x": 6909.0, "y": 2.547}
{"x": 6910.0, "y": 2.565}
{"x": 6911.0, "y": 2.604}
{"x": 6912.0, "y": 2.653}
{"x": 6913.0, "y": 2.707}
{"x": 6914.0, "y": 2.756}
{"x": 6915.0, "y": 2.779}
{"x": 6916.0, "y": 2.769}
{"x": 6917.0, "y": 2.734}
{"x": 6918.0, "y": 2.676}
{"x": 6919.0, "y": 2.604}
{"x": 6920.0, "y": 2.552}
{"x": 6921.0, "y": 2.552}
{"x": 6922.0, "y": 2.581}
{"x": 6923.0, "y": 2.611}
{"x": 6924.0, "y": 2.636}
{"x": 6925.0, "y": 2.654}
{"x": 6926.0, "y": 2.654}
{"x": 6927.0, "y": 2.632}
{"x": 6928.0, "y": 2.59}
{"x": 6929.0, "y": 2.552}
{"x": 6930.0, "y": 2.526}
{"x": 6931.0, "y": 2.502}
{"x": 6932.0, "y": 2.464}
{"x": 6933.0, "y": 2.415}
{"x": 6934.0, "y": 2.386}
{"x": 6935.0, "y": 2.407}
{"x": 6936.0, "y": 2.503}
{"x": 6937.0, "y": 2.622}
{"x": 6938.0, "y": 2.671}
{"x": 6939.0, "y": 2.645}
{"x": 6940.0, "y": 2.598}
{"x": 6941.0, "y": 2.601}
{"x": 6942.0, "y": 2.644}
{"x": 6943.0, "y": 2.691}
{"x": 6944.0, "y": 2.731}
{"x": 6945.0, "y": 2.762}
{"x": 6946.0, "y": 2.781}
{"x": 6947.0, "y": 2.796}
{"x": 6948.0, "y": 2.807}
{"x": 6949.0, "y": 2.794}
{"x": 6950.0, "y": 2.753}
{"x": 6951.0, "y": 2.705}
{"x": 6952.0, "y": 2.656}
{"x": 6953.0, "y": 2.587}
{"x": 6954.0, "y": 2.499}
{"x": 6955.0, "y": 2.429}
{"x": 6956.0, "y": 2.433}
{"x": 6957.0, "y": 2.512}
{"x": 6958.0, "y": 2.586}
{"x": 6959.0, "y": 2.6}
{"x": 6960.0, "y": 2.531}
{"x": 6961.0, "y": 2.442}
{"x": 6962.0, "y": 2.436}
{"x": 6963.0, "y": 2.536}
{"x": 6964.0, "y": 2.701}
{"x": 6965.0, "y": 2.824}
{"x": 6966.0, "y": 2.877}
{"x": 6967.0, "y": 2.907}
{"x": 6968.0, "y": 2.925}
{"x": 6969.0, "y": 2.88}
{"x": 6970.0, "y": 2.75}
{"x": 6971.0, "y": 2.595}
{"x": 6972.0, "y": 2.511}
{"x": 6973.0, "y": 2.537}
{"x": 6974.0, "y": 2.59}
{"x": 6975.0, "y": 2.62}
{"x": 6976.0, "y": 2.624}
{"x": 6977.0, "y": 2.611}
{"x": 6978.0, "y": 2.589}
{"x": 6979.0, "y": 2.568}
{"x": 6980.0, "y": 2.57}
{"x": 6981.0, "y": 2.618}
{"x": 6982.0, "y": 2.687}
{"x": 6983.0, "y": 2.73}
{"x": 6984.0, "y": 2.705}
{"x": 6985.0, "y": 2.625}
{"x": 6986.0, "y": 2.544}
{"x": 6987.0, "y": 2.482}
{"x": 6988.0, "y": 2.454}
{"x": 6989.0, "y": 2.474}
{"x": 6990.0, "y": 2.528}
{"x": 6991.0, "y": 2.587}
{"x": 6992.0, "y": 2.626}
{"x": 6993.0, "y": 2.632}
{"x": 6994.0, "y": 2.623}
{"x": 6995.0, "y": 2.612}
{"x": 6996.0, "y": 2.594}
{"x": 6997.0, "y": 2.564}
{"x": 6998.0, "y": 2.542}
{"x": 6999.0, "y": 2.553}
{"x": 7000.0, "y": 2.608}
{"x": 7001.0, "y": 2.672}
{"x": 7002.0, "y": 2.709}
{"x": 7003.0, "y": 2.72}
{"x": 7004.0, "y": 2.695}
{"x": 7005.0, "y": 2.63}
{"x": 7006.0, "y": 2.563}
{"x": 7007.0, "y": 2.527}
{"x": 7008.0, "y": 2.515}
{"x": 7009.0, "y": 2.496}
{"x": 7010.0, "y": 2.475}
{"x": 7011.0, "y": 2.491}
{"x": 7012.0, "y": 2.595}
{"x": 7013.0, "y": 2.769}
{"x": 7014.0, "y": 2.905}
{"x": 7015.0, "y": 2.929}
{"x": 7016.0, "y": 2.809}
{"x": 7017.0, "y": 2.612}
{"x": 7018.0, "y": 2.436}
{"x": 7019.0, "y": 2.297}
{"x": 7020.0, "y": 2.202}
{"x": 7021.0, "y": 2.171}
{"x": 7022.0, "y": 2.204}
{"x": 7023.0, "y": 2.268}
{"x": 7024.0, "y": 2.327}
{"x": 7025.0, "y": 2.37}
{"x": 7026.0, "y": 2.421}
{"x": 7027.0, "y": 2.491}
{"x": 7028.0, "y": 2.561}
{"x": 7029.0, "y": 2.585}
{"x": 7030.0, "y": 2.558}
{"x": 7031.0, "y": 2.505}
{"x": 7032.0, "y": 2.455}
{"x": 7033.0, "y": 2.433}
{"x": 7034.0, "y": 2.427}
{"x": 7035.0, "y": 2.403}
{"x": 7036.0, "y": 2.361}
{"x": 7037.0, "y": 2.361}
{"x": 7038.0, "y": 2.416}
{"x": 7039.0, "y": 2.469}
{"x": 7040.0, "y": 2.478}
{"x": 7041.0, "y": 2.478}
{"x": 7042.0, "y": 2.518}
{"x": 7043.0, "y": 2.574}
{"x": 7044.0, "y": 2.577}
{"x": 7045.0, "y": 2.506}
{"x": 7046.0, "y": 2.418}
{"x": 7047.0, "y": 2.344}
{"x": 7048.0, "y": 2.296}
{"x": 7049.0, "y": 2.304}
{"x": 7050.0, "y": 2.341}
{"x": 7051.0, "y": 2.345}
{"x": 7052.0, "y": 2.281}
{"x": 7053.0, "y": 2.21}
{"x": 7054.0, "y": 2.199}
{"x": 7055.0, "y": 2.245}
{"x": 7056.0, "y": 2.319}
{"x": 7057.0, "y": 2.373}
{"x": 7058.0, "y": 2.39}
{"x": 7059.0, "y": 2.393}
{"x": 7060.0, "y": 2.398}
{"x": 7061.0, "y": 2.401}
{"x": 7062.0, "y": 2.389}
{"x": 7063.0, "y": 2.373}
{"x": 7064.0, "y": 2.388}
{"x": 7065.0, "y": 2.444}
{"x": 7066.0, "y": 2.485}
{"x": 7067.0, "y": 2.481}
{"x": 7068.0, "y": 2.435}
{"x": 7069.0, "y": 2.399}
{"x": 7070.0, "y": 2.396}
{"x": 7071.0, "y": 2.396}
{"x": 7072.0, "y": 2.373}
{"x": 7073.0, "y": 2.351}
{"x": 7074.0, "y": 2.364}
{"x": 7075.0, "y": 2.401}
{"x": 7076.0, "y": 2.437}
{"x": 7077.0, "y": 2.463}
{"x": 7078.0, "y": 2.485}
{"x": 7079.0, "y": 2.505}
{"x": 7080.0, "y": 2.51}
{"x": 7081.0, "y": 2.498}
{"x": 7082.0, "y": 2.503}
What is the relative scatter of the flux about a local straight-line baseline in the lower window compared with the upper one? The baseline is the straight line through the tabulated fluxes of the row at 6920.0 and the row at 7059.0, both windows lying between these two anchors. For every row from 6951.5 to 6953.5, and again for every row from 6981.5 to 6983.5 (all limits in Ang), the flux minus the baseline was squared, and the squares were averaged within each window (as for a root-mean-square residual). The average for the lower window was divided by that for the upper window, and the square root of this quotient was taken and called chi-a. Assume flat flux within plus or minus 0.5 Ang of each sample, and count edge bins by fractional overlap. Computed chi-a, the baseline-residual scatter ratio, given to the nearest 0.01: 0.49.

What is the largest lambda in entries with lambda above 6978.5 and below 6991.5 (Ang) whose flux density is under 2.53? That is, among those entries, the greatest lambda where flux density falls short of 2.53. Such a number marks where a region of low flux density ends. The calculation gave 6990.0 Ang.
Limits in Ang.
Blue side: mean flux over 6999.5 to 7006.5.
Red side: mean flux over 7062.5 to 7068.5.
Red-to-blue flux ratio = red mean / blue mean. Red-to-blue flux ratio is 0.92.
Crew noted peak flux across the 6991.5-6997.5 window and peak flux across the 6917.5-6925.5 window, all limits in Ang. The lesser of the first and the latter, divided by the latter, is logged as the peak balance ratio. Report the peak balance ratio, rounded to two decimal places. 0.98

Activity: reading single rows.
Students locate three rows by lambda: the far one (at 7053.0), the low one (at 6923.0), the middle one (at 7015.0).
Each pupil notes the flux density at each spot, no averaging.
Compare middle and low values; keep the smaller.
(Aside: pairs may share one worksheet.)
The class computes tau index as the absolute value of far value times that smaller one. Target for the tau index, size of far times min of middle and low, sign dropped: 5.8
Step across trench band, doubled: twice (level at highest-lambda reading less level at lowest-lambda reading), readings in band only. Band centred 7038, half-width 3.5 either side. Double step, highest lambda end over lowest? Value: 0.15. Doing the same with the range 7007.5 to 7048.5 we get -0.44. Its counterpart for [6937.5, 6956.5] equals -0.48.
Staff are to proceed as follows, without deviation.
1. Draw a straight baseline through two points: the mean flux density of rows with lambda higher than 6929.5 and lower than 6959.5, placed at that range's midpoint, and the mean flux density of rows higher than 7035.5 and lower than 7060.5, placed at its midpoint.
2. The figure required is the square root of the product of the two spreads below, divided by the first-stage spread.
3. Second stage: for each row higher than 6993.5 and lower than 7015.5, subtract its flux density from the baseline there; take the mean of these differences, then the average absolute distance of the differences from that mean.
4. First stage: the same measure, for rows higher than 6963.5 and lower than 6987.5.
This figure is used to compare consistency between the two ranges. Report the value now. 0.98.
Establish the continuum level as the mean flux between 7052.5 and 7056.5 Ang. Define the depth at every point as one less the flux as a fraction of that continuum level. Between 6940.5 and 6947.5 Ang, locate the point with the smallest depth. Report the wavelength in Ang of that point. 6947.0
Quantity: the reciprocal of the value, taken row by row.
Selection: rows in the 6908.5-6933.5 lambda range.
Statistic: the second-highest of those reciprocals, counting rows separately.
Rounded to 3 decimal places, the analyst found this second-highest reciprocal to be 0.406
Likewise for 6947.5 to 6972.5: 0.411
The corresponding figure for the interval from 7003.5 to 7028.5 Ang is 0.454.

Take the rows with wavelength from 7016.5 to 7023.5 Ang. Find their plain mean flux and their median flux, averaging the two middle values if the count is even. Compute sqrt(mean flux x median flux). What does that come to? 2.29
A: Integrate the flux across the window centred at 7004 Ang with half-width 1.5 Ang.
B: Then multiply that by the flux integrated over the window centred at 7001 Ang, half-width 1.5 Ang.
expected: 64.3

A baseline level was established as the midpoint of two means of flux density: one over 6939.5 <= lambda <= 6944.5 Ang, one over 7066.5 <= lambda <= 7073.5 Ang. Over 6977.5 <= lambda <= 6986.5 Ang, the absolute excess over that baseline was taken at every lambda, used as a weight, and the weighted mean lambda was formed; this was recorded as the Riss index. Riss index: 6982.4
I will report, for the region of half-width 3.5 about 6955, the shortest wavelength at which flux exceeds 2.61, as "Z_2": 6952.0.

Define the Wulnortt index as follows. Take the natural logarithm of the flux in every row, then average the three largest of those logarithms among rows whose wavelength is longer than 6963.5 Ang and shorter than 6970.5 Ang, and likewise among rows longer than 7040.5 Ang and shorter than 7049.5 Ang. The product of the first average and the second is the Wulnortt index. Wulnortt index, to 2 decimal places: 1.00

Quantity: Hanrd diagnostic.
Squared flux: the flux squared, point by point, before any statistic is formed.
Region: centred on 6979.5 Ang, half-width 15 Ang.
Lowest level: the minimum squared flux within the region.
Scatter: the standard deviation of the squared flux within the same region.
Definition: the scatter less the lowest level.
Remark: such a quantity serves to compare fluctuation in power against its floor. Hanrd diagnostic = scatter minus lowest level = -5.3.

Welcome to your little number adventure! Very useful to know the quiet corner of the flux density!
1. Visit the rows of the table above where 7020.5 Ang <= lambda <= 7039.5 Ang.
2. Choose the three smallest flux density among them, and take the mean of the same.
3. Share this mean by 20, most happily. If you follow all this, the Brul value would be 0.111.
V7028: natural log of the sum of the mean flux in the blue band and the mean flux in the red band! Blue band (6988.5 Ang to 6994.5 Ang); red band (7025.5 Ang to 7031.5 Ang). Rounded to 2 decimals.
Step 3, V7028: 1.63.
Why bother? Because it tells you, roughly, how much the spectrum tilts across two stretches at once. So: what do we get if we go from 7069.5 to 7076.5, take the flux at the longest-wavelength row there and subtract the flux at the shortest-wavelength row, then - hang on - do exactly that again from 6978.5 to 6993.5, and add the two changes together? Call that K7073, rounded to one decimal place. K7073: 0.1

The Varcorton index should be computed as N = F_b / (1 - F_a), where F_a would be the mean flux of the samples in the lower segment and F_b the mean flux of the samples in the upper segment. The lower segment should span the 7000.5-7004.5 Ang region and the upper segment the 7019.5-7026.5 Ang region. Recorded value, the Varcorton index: -1.34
